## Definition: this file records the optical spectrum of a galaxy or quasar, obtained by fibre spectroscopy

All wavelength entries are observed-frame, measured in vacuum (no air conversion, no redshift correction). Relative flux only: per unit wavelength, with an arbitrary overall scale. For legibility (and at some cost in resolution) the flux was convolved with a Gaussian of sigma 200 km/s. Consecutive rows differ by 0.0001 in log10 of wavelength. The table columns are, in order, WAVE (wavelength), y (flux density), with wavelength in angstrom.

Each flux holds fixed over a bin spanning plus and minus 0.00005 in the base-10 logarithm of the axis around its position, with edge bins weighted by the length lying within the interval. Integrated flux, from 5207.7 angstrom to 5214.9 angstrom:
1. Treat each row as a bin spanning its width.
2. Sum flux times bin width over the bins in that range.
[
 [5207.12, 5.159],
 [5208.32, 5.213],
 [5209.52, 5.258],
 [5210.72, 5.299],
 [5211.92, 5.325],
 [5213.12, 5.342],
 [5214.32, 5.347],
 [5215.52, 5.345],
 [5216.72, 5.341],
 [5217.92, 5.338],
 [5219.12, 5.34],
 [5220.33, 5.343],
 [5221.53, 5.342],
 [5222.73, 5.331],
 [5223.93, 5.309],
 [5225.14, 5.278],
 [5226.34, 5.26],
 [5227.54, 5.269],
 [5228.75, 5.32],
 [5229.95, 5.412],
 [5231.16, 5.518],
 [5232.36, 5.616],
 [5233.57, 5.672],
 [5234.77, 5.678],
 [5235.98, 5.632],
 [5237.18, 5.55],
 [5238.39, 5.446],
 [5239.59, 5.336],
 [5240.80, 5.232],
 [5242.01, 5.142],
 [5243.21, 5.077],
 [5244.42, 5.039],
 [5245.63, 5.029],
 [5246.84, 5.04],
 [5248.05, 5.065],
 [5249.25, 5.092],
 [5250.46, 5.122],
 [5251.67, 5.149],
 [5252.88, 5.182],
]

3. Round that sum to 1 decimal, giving 38.1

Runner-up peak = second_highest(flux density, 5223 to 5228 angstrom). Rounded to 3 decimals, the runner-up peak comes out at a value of 5.278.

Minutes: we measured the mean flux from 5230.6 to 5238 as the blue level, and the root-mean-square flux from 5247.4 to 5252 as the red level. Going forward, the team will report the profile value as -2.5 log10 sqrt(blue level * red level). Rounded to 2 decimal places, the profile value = -1.82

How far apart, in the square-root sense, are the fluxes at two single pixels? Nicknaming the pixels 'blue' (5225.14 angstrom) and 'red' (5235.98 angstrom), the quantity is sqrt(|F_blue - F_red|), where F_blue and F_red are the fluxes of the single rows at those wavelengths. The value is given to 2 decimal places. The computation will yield 0.59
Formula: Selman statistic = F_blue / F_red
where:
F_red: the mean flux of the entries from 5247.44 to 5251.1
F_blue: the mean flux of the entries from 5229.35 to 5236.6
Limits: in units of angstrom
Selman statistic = 1.10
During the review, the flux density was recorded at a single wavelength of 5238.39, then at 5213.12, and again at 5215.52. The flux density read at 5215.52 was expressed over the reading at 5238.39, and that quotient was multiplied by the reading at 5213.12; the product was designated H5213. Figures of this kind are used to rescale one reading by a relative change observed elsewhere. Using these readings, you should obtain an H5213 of 5.2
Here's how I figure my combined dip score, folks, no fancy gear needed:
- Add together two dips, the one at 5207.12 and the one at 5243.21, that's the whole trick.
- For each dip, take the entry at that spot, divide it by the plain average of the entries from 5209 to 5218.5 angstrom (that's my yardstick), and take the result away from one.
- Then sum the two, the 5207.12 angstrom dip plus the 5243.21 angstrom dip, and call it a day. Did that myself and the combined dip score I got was 0.078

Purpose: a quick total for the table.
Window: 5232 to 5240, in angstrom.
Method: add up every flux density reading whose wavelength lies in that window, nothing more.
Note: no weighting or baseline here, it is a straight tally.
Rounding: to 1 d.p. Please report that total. 38.9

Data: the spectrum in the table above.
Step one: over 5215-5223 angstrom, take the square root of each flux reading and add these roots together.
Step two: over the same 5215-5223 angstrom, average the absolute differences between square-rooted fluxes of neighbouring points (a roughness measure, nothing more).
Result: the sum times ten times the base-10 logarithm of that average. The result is -495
